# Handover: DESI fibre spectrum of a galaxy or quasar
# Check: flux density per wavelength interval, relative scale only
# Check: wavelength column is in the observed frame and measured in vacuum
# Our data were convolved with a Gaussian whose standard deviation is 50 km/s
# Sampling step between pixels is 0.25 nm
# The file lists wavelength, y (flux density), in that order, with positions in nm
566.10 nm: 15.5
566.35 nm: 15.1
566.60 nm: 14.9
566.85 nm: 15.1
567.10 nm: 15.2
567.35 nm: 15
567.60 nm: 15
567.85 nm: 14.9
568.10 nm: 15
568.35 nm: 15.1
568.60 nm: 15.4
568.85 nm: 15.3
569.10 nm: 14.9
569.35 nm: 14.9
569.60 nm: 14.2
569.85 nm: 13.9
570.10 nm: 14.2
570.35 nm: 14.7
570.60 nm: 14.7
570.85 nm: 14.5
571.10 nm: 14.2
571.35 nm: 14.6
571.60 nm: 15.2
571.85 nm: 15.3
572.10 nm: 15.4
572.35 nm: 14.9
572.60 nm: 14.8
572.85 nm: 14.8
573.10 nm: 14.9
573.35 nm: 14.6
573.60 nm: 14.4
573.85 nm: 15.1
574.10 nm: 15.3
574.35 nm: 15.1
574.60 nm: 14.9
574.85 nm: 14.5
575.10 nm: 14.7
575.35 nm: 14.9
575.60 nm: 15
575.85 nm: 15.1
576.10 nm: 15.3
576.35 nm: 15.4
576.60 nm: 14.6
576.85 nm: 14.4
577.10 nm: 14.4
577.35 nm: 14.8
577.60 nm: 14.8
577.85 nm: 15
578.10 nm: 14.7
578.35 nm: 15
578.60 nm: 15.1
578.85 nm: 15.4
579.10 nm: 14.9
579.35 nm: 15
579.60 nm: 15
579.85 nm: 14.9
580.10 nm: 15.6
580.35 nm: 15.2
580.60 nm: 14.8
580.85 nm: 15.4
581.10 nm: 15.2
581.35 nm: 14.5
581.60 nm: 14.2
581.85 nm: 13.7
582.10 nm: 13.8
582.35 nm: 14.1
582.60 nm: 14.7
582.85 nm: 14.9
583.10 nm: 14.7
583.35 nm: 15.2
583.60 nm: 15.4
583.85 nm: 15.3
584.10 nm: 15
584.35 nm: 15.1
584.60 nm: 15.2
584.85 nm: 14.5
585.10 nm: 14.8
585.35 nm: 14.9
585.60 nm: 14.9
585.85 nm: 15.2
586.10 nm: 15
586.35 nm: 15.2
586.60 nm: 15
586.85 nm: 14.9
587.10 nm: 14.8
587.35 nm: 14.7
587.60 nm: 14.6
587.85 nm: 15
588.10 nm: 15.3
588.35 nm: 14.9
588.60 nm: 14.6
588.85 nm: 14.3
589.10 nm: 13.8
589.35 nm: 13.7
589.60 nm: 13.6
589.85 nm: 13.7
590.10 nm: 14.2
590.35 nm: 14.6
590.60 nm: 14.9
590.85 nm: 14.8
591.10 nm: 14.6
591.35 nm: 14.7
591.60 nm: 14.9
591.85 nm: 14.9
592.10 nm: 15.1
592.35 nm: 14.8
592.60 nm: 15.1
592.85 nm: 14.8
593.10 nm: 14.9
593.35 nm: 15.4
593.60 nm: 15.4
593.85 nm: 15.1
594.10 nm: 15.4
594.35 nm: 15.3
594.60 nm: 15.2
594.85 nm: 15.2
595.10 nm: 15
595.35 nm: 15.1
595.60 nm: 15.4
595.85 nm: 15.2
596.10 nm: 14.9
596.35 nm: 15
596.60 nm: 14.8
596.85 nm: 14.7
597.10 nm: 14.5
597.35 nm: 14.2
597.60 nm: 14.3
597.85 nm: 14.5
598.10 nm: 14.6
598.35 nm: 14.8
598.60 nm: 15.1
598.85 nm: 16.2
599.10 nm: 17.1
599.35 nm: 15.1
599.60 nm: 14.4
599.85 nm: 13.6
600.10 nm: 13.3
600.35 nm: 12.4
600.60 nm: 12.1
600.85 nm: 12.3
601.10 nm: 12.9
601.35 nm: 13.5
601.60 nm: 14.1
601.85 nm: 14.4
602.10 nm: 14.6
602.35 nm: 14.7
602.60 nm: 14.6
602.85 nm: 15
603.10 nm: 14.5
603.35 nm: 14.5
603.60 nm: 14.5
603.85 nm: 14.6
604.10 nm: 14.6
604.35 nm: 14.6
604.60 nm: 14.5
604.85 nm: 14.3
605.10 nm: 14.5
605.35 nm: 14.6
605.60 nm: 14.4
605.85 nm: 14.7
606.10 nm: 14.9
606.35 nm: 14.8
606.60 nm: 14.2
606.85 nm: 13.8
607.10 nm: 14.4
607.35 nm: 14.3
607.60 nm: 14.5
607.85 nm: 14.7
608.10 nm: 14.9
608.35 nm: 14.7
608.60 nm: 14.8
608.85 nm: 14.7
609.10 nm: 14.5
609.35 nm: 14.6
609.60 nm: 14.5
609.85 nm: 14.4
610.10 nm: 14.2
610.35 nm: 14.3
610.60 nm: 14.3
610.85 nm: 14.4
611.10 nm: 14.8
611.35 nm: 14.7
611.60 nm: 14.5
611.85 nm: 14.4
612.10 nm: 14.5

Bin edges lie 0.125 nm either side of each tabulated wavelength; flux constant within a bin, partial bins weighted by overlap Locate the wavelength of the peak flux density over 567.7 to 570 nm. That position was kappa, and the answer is 568.60 nm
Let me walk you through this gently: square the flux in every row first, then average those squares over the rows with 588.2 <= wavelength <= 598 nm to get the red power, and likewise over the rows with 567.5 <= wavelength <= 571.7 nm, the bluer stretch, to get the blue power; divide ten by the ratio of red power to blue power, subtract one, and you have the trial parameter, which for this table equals 9.0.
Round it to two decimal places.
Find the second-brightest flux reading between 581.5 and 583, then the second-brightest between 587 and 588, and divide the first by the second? 0.99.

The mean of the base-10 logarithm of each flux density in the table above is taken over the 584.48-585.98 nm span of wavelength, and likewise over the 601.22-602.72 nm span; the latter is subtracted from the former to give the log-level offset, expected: 0.018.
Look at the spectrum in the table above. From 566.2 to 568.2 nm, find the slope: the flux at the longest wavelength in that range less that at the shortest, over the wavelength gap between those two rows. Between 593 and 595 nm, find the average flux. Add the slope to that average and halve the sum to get 7.59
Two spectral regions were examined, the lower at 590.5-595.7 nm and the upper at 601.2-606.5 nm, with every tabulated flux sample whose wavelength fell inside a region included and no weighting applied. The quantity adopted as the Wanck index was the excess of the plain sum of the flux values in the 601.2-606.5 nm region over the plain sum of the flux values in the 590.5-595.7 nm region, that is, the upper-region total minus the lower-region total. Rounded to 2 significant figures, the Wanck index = -11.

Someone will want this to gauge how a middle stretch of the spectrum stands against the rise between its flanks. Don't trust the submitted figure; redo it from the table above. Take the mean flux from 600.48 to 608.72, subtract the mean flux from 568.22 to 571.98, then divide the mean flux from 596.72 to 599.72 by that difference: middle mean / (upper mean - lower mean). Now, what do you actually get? -35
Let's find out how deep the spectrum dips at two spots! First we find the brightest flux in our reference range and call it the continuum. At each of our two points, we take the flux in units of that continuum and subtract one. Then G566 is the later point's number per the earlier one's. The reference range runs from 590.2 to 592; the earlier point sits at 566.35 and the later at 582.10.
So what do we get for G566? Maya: -5.5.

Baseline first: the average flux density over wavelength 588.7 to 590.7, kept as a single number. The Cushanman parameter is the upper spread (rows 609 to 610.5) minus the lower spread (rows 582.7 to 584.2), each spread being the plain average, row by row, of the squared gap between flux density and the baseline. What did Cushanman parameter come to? -0.91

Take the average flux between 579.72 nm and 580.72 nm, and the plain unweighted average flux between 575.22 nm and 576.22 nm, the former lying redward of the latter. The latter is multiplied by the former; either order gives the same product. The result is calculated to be 228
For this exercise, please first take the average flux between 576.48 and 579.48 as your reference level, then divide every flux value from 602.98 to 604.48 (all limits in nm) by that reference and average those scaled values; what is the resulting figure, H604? 0.980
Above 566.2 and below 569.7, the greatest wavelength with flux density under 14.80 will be 569.60 nm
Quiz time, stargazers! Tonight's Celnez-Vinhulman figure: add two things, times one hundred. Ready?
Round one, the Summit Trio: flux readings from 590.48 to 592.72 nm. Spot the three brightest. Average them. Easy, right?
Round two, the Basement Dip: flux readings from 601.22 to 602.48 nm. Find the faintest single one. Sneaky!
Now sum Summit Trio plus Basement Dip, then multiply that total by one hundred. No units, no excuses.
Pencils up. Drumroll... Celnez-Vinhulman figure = 2853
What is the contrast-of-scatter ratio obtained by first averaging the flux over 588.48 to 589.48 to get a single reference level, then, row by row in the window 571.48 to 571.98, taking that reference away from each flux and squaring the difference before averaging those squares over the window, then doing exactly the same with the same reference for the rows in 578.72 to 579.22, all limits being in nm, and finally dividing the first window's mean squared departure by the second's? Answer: 1.1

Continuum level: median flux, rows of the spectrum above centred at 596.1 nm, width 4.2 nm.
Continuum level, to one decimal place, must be 15.0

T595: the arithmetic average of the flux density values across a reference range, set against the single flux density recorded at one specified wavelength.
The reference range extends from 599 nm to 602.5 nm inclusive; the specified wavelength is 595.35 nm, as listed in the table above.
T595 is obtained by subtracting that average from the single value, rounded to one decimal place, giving 1.2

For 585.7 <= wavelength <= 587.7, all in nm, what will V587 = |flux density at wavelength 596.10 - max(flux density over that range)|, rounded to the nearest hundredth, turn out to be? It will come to 0.30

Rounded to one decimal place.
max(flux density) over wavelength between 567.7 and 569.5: 15.4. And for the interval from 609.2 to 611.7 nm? 14.8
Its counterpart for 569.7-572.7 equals 15.4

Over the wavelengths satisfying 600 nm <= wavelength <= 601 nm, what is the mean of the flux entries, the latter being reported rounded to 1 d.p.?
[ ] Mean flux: 12.5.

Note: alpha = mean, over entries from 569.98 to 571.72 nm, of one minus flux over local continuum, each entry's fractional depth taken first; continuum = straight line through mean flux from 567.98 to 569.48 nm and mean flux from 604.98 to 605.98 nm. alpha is 0.032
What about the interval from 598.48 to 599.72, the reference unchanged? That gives -0.064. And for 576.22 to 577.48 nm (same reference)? 0.017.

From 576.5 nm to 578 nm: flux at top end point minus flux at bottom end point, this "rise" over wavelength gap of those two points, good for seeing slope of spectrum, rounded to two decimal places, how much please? 0.32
